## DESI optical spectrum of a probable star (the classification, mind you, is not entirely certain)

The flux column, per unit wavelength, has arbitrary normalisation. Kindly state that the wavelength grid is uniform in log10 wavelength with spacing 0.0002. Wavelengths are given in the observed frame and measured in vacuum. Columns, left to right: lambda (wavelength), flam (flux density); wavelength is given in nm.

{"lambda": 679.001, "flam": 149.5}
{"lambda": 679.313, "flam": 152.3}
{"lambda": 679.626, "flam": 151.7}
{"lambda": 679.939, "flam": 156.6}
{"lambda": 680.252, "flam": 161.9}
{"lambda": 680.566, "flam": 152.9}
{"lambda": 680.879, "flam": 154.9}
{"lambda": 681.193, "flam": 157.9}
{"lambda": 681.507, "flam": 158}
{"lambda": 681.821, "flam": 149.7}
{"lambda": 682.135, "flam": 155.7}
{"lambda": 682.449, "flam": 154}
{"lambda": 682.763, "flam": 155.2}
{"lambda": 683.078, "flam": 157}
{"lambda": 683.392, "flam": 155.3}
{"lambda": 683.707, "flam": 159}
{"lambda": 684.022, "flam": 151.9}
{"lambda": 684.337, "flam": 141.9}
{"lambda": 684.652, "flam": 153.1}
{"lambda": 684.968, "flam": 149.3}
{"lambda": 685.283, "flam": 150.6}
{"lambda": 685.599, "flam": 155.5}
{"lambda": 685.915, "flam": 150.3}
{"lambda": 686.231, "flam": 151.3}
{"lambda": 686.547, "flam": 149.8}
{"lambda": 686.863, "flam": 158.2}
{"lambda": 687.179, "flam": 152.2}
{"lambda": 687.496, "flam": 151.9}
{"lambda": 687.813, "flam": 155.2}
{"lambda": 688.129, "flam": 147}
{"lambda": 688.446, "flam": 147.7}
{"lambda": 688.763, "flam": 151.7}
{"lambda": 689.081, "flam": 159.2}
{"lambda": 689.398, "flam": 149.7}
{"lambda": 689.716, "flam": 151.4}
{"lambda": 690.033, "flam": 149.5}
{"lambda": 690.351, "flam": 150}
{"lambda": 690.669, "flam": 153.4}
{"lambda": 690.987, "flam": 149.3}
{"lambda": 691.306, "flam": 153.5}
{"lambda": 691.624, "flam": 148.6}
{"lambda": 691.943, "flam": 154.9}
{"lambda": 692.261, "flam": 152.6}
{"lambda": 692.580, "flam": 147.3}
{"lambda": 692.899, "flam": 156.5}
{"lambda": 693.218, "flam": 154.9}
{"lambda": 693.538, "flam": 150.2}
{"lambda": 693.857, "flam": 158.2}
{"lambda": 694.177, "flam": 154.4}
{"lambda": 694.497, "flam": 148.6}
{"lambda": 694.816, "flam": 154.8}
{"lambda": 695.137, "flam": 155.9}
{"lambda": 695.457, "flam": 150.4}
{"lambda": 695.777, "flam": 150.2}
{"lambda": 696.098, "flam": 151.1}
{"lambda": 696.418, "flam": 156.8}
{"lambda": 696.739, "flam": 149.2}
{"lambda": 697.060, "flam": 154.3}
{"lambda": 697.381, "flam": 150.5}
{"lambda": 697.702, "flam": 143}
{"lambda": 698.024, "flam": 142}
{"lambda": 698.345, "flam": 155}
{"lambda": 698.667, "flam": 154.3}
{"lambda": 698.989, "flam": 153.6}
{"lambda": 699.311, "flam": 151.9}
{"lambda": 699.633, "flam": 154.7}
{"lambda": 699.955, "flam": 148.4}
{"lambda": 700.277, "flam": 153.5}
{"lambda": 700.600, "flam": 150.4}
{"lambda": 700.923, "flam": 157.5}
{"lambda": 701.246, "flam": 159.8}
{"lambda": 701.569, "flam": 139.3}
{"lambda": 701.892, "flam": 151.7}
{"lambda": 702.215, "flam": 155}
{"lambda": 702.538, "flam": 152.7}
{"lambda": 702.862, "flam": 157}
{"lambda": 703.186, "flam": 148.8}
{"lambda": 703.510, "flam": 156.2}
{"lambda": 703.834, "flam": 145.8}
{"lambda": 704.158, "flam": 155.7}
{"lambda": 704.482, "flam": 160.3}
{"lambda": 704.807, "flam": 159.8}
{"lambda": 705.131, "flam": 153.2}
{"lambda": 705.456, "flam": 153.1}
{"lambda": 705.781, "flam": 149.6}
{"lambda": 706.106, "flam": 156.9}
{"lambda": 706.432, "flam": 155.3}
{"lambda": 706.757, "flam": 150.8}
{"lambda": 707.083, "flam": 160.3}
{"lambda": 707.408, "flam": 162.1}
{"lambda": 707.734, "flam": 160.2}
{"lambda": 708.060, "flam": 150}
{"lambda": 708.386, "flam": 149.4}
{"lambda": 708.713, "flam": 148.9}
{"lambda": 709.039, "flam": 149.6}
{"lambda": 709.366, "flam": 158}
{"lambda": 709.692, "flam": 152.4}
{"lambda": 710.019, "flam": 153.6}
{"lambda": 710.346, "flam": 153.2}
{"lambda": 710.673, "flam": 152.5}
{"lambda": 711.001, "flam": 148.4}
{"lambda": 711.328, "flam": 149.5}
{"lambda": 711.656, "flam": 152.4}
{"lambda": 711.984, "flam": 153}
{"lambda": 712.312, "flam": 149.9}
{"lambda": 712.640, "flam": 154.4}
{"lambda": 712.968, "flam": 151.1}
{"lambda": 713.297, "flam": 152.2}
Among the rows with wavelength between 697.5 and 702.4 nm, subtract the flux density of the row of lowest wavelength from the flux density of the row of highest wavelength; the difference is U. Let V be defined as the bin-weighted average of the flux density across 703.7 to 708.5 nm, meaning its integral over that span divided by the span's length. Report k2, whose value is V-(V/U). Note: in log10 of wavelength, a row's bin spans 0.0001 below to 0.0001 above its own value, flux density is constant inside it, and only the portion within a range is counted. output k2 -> 142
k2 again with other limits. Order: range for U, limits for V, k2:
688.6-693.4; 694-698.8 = 104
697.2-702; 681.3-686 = 26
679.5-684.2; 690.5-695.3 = -611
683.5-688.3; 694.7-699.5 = 164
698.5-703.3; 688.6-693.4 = 180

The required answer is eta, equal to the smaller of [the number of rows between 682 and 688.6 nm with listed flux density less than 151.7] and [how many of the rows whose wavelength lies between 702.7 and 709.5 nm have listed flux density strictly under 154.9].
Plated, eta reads 8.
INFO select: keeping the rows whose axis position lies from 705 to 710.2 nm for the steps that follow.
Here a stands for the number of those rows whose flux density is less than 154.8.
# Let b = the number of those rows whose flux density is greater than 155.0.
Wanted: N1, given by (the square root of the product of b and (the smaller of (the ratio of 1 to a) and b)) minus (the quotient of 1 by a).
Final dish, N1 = 0.67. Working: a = 10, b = 6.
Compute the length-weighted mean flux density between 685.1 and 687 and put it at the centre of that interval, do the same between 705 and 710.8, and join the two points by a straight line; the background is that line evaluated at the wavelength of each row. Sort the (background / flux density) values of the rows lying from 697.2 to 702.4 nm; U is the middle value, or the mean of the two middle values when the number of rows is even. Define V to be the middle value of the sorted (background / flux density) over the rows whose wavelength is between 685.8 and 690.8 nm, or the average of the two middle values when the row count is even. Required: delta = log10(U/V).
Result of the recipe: -0.0018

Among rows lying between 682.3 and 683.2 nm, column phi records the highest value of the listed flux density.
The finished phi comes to 157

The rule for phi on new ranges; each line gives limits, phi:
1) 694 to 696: 155.9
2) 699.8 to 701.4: 159.8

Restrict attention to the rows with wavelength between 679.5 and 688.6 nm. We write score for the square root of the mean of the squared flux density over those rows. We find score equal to 153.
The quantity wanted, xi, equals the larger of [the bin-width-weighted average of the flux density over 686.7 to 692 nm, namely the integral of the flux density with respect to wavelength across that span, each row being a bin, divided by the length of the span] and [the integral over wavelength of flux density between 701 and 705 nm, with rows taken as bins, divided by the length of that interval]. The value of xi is 154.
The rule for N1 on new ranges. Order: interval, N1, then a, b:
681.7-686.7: 0.67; 10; 6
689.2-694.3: 0.32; 12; 2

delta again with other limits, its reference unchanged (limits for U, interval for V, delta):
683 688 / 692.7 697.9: -0.0001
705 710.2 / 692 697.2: 0.0027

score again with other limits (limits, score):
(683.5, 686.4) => 151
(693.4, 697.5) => 153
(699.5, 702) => 152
